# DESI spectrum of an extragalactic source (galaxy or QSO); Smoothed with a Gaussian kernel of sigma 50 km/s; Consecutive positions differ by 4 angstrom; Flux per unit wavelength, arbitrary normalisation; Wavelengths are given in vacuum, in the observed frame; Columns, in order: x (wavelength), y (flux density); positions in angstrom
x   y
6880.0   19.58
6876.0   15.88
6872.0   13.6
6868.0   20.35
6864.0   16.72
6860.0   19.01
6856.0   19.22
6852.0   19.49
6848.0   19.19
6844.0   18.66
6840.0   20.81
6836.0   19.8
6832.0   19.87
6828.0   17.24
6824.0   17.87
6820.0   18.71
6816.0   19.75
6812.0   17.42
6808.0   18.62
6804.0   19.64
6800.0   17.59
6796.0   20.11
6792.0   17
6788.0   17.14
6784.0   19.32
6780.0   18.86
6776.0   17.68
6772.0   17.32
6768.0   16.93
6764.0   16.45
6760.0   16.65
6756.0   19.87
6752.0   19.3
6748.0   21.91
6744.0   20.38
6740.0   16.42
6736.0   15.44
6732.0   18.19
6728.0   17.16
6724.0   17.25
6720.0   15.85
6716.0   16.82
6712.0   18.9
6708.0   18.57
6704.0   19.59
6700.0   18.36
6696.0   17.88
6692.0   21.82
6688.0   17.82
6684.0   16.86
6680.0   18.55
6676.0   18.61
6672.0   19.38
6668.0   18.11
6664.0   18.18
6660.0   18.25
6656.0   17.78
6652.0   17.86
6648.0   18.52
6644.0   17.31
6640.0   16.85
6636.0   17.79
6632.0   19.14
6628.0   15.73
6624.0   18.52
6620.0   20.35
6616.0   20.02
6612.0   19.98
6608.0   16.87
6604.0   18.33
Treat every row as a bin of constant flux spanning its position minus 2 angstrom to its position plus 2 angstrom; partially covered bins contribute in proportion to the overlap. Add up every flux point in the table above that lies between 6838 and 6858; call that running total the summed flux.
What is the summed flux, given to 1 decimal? 97.4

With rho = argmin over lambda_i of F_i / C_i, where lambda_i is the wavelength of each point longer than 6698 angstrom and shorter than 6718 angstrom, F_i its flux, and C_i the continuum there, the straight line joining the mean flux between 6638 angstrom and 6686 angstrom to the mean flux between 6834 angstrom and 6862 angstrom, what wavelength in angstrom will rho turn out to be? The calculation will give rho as 6716.0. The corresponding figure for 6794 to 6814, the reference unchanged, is 6812.0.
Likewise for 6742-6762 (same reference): 6760.0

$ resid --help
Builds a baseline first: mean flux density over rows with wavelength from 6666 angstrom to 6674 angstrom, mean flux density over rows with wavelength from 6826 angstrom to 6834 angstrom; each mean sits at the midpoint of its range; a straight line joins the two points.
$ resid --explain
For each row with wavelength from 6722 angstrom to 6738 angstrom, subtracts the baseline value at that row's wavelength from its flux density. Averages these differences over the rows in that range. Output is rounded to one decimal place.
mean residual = -1.7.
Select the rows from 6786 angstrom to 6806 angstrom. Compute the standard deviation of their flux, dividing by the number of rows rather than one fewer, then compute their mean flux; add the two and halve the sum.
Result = 9.8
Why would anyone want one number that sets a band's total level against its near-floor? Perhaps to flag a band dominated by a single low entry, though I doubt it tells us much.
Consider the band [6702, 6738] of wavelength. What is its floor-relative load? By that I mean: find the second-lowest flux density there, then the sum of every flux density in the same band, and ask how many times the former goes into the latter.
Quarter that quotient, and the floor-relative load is 2.49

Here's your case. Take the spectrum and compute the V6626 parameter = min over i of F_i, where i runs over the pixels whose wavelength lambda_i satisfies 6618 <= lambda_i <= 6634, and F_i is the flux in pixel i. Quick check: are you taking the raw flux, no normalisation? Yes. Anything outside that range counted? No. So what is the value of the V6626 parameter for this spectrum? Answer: 15.73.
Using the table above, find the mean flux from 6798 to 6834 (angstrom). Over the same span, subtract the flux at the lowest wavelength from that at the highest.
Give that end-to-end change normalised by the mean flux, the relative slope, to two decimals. 0.12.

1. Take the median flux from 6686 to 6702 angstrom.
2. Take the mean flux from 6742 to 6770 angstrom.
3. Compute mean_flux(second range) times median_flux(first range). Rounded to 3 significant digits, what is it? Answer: 340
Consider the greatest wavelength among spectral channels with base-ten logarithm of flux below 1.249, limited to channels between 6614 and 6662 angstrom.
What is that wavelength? 6644.0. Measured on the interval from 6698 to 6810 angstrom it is 6800.0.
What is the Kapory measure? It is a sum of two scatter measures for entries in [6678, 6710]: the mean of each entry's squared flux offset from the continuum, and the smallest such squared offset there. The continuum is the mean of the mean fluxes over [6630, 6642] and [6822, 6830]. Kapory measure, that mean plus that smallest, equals 2.8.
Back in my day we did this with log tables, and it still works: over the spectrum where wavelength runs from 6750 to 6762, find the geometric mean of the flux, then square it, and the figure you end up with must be 344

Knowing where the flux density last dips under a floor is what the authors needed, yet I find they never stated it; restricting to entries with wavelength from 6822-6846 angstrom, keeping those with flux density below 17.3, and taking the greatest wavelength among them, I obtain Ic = 6828.0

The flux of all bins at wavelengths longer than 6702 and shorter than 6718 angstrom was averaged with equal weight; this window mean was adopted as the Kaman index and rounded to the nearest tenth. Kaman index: 18.5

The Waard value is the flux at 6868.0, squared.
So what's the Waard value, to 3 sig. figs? 414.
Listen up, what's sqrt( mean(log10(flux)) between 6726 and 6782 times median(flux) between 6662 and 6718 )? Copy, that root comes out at 4.811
